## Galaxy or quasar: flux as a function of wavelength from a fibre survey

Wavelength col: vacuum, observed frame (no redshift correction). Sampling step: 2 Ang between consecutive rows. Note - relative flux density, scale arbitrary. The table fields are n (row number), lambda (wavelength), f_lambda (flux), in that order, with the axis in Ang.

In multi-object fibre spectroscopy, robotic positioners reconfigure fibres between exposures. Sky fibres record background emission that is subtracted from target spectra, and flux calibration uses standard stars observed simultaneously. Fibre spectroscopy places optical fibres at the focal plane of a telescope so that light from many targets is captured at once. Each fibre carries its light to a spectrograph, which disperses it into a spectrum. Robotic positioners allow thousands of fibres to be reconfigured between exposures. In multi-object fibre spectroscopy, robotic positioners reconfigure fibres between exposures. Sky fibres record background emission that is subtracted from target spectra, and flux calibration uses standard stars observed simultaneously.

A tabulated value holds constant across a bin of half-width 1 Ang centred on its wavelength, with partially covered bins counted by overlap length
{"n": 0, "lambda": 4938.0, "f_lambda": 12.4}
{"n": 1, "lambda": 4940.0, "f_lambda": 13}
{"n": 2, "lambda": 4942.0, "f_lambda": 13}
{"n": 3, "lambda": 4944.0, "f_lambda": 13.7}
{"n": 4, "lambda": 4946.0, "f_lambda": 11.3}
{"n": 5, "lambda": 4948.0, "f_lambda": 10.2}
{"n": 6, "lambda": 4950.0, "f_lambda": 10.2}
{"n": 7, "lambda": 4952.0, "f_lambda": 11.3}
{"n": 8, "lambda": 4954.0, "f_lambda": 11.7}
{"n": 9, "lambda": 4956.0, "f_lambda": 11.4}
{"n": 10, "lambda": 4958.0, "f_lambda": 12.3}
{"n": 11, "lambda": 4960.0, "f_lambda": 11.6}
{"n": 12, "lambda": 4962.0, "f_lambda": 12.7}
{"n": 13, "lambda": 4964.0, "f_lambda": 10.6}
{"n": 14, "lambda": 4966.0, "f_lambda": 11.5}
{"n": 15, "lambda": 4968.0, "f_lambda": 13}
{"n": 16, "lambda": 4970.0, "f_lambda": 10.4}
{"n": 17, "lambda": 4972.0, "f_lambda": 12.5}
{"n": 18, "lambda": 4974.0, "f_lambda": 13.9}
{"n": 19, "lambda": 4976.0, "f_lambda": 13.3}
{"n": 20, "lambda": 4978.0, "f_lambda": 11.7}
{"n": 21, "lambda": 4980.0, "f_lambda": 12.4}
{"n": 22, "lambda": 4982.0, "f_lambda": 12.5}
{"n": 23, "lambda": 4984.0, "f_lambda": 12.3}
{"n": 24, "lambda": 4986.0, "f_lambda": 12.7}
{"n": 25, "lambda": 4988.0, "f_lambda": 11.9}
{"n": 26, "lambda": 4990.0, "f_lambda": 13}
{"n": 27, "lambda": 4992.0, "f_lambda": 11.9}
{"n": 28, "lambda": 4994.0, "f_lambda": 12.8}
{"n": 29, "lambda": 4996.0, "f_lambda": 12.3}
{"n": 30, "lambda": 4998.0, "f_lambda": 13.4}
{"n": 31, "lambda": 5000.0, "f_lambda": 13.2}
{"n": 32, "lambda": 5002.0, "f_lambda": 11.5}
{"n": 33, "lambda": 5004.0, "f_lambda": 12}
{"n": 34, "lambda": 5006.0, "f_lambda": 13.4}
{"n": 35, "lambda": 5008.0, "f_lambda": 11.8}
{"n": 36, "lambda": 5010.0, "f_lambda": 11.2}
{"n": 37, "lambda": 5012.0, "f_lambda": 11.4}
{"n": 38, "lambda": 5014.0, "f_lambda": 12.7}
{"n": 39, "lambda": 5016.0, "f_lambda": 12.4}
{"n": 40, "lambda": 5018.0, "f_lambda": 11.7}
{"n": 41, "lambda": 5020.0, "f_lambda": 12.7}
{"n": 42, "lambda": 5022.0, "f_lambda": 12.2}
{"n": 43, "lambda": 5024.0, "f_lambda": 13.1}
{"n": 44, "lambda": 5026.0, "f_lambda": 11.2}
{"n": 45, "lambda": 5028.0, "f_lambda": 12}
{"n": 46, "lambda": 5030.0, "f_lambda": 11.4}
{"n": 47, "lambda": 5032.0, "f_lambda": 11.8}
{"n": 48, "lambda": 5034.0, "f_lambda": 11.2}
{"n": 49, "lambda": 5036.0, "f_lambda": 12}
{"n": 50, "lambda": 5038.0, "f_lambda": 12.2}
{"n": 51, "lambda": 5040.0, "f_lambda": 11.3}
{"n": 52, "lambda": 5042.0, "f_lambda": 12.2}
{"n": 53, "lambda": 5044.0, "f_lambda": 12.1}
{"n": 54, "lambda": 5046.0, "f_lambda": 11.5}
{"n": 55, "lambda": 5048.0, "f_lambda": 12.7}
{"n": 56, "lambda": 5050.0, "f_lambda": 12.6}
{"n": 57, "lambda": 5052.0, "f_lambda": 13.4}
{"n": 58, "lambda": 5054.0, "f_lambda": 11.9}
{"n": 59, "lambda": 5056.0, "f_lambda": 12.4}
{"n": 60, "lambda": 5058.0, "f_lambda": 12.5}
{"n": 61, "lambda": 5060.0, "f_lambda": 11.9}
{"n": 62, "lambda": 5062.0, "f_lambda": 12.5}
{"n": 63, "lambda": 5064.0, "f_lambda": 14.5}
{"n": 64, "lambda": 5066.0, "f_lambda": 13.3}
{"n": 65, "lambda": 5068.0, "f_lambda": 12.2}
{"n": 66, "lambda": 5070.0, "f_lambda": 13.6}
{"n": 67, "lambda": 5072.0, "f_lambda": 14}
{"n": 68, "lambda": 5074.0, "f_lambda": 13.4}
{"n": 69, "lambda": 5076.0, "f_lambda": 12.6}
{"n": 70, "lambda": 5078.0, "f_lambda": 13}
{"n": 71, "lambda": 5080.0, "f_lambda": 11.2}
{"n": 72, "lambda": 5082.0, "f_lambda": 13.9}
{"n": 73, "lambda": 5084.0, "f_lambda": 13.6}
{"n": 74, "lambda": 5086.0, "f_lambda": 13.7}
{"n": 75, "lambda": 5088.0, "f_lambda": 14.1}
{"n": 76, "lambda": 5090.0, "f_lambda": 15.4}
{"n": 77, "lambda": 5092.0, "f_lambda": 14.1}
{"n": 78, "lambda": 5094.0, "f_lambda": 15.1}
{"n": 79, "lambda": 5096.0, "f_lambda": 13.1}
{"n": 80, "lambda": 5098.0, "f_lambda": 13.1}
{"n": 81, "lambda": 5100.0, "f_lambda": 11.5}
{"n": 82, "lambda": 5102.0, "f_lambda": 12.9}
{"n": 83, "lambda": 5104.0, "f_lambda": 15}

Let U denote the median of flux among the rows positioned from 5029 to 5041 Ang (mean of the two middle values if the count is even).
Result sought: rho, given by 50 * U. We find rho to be 580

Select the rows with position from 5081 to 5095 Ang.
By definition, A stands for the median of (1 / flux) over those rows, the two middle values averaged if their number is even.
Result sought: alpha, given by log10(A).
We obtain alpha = -1.15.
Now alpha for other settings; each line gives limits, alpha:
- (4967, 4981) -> -1.10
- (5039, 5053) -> -1.09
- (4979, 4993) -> -1.09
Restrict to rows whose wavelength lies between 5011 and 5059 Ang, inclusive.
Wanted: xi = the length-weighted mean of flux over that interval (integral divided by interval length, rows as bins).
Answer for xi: 12.1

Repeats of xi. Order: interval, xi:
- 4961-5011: 12.3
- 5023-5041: 11.8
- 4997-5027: 12.3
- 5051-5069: 12.7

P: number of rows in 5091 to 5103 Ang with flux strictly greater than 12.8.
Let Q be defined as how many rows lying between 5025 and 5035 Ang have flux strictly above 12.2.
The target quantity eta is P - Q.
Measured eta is 5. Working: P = 5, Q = 0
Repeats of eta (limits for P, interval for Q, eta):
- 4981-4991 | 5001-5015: -1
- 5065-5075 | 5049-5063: -1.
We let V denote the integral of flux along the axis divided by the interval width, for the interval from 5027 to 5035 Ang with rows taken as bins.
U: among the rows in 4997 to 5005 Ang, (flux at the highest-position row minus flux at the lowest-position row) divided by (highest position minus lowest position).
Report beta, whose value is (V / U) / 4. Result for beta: -12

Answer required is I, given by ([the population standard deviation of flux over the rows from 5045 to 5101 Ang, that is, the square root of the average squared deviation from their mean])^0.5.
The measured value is 1.02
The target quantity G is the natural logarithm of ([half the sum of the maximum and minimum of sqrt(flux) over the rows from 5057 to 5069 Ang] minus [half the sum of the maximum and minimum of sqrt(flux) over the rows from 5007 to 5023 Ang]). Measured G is -1.8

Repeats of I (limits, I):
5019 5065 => 0.86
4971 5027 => 0.84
